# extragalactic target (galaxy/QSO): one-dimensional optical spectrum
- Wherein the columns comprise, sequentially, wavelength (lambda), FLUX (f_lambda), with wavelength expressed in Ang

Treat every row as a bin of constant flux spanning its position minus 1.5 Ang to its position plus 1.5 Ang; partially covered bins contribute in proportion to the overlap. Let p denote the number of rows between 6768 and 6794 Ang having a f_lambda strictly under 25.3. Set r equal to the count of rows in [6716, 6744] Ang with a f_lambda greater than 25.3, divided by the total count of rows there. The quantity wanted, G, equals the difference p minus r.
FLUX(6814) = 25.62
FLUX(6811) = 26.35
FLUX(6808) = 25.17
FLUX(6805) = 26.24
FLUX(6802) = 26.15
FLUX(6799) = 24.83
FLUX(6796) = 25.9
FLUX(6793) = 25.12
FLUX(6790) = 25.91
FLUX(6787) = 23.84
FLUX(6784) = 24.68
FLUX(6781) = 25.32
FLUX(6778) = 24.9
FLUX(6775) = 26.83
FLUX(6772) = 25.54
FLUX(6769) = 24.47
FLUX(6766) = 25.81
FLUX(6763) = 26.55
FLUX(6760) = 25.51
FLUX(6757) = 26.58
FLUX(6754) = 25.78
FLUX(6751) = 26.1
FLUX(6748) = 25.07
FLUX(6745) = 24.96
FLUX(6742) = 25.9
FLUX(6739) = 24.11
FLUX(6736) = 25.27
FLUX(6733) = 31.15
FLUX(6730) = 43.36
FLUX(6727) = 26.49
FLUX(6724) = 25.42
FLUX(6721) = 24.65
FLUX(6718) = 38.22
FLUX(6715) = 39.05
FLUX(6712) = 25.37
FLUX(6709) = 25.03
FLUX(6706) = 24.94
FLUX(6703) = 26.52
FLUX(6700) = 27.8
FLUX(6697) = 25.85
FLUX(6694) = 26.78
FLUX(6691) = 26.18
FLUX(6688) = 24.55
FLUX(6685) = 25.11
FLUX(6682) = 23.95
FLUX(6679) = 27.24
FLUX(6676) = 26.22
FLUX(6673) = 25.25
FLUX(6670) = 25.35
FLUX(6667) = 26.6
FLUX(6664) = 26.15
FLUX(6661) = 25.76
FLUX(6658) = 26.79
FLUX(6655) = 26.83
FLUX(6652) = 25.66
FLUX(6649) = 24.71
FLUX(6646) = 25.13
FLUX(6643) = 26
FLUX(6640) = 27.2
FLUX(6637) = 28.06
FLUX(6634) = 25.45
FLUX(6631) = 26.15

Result 4.3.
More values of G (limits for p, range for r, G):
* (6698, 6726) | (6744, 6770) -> 2.3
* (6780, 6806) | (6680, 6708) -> 3.4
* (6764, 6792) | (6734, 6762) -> 3.4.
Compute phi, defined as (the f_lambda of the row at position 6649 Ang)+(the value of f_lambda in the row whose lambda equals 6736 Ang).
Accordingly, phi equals 50.0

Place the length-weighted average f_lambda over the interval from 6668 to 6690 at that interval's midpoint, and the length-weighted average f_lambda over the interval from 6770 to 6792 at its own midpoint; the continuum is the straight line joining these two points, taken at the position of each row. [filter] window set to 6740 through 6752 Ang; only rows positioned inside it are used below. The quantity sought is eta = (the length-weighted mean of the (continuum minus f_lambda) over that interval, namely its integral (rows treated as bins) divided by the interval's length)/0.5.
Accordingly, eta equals -0.2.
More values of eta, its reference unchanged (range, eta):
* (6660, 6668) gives -1.4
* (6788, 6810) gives -0.7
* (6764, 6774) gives -0.3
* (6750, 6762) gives -1.4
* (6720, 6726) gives 0.3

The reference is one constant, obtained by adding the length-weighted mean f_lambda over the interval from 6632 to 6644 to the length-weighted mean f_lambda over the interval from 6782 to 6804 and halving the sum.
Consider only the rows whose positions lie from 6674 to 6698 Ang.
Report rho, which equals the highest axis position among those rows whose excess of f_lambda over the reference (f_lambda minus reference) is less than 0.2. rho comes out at 6697 Ang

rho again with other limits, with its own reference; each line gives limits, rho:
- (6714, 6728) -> 6724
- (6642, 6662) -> 6661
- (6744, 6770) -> 6769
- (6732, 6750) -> 6748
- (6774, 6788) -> 6787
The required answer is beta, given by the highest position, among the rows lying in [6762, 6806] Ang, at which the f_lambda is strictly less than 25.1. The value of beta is 6799 Ang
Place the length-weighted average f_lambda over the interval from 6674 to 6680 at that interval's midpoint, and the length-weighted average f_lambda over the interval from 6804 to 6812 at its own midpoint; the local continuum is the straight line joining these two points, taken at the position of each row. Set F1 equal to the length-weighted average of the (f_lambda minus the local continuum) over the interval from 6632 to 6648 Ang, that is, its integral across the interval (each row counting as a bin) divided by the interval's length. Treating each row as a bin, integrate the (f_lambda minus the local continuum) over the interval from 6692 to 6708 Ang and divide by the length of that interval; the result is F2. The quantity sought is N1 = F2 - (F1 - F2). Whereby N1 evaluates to 0.2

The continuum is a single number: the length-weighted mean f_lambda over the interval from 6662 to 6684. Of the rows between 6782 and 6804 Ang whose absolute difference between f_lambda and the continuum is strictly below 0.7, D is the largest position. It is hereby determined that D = 6802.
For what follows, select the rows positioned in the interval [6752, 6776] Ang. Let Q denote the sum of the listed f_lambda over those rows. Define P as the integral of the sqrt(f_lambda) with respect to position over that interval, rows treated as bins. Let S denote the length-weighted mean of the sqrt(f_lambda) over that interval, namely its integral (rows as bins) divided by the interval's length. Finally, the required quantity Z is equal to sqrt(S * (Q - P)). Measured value 20.8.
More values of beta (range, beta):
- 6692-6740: 6739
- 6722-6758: 6748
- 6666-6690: 6688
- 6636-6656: 6649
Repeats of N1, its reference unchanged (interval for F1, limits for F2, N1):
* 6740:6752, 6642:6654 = -1.8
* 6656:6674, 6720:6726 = -1.7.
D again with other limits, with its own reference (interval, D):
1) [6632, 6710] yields 6697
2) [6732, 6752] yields 6751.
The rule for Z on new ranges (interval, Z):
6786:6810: 20.4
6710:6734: 25.9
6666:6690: 20.5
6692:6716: 22.4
